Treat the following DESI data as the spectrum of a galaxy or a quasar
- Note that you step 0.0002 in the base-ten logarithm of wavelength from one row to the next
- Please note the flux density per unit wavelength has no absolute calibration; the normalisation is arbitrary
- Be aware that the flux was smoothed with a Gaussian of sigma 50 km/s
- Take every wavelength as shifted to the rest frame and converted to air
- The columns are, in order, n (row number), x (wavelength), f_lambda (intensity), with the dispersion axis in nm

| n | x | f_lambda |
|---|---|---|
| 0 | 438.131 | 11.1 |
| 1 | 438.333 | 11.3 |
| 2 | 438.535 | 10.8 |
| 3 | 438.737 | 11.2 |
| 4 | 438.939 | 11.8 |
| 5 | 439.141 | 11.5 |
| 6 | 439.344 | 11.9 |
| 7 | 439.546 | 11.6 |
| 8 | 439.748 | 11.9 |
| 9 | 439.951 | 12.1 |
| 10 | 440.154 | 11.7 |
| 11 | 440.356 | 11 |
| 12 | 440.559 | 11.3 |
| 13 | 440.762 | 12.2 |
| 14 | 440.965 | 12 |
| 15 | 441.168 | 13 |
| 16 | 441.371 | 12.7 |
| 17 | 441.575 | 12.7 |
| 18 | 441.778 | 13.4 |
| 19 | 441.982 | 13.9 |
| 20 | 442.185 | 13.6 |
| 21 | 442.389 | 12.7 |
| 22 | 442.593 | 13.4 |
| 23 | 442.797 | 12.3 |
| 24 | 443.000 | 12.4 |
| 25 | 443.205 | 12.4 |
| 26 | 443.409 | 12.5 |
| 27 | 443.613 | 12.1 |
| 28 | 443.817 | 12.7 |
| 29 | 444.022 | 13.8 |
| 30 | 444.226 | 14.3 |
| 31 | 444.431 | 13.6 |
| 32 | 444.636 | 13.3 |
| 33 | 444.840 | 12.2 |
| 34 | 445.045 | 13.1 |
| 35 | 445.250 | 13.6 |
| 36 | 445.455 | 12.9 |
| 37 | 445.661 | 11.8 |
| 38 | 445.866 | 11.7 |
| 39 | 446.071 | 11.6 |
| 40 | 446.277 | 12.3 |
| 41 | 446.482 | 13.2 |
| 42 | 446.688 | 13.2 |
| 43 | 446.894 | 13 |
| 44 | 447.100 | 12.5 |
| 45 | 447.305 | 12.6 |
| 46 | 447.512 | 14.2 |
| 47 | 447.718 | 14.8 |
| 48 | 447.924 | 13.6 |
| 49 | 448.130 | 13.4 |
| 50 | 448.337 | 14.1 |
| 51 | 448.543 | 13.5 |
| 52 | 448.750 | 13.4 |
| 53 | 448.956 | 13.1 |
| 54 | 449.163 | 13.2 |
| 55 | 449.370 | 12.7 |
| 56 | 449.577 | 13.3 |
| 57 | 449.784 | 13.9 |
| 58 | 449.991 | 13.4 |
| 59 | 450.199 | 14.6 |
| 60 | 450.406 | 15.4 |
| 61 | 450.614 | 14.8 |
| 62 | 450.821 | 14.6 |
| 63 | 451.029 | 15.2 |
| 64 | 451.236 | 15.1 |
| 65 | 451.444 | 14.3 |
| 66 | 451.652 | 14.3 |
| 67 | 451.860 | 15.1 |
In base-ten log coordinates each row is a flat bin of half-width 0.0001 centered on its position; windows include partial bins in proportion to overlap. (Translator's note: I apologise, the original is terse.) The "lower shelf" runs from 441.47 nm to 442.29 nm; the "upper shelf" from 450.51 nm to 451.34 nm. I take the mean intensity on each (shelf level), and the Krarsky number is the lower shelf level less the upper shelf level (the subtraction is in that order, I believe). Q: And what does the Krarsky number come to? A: -1.5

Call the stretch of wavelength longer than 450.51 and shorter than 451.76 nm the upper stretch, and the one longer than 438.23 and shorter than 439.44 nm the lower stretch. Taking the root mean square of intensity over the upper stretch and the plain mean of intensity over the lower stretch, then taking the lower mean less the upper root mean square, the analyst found -3.3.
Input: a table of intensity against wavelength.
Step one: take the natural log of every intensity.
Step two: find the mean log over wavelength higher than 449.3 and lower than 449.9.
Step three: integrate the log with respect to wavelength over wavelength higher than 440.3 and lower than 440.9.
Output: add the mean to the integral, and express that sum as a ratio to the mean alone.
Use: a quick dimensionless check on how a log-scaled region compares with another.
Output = 1.57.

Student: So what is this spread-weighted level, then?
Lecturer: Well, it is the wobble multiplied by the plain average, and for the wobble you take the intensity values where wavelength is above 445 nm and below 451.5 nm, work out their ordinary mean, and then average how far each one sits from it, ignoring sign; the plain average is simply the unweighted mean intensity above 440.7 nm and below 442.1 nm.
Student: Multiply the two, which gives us 10.2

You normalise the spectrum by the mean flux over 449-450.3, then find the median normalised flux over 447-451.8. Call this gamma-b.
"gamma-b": 1.03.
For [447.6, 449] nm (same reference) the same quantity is 1.00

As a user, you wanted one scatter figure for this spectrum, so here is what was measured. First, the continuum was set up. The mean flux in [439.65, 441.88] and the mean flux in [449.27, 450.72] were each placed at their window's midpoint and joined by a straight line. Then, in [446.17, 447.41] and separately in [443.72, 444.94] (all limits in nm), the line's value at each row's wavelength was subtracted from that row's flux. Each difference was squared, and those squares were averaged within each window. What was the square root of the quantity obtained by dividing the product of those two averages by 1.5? 0.47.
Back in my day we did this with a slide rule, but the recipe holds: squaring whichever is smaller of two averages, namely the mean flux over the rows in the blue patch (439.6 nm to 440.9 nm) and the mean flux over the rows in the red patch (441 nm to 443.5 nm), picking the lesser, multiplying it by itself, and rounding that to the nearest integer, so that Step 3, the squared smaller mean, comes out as 137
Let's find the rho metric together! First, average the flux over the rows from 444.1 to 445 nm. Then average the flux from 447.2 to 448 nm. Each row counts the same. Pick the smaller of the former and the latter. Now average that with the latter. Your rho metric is 13.6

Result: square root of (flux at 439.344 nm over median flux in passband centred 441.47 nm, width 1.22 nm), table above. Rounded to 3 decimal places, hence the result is 0.962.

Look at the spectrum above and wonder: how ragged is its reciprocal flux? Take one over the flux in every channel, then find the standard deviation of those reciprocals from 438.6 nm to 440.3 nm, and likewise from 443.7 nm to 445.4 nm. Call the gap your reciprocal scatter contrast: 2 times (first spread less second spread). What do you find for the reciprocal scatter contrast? -0.003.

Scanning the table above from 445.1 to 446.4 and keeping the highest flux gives 13.6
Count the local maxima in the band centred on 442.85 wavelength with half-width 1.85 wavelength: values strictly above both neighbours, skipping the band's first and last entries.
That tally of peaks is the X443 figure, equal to 4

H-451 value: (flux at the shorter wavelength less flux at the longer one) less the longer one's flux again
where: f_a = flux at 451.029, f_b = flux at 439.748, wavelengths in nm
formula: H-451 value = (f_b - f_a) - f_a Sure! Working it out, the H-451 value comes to -18.5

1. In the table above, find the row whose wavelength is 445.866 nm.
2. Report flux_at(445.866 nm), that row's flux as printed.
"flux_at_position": 11.7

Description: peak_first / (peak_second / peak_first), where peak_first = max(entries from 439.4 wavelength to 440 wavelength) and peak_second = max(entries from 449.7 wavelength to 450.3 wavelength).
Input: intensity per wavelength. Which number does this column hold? 10.0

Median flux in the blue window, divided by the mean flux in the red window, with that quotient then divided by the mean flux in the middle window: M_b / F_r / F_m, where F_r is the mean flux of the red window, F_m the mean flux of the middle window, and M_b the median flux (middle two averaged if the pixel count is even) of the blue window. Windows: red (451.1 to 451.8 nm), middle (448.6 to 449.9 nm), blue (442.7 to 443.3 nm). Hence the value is 0.064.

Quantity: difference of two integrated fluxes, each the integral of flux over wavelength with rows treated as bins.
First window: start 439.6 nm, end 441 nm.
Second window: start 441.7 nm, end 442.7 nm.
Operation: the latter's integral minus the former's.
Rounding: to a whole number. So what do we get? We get -3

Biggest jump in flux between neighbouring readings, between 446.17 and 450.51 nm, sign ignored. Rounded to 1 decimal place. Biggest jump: 1.6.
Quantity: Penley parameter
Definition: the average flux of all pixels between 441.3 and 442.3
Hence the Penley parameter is 13.3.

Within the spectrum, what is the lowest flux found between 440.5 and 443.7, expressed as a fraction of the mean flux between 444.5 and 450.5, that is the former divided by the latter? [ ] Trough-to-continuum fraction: 0.854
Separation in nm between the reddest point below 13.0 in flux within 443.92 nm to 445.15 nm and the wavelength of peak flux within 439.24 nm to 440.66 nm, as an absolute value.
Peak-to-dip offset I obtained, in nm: 4.89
